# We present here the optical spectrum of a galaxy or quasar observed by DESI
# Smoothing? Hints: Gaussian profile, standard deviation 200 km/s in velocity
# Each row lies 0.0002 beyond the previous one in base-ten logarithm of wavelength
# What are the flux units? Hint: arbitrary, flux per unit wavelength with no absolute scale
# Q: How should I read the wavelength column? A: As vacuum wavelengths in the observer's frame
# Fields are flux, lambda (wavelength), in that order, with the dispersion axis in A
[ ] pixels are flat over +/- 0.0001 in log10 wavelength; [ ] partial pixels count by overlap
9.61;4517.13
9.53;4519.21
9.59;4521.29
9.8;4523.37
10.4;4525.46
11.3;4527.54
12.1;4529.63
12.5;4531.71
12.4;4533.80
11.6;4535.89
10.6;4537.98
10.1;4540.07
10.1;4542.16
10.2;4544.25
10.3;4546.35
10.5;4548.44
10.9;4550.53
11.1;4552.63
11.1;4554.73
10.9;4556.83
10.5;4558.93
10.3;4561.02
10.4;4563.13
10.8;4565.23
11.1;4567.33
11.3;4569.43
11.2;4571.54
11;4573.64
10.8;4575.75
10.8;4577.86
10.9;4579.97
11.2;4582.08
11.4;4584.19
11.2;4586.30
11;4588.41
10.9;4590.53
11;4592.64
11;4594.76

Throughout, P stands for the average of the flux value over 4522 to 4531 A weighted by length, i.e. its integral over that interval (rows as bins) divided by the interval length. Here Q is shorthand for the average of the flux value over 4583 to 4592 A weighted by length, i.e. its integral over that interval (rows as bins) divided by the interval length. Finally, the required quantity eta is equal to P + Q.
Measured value 22.0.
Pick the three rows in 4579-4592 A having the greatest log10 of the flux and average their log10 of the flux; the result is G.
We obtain 1.05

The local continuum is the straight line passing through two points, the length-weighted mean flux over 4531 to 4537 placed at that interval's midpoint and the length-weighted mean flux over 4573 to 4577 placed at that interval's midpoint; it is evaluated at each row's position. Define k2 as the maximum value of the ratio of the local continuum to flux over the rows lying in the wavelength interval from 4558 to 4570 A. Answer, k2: 1.10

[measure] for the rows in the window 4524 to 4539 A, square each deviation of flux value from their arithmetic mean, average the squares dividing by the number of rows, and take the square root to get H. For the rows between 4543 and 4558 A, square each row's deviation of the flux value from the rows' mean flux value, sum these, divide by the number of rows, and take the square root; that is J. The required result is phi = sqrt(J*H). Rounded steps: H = 0.78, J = 0.35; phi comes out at 0.52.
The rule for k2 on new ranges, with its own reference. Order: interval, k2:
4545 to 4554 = 1.14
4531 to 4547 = 1.18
